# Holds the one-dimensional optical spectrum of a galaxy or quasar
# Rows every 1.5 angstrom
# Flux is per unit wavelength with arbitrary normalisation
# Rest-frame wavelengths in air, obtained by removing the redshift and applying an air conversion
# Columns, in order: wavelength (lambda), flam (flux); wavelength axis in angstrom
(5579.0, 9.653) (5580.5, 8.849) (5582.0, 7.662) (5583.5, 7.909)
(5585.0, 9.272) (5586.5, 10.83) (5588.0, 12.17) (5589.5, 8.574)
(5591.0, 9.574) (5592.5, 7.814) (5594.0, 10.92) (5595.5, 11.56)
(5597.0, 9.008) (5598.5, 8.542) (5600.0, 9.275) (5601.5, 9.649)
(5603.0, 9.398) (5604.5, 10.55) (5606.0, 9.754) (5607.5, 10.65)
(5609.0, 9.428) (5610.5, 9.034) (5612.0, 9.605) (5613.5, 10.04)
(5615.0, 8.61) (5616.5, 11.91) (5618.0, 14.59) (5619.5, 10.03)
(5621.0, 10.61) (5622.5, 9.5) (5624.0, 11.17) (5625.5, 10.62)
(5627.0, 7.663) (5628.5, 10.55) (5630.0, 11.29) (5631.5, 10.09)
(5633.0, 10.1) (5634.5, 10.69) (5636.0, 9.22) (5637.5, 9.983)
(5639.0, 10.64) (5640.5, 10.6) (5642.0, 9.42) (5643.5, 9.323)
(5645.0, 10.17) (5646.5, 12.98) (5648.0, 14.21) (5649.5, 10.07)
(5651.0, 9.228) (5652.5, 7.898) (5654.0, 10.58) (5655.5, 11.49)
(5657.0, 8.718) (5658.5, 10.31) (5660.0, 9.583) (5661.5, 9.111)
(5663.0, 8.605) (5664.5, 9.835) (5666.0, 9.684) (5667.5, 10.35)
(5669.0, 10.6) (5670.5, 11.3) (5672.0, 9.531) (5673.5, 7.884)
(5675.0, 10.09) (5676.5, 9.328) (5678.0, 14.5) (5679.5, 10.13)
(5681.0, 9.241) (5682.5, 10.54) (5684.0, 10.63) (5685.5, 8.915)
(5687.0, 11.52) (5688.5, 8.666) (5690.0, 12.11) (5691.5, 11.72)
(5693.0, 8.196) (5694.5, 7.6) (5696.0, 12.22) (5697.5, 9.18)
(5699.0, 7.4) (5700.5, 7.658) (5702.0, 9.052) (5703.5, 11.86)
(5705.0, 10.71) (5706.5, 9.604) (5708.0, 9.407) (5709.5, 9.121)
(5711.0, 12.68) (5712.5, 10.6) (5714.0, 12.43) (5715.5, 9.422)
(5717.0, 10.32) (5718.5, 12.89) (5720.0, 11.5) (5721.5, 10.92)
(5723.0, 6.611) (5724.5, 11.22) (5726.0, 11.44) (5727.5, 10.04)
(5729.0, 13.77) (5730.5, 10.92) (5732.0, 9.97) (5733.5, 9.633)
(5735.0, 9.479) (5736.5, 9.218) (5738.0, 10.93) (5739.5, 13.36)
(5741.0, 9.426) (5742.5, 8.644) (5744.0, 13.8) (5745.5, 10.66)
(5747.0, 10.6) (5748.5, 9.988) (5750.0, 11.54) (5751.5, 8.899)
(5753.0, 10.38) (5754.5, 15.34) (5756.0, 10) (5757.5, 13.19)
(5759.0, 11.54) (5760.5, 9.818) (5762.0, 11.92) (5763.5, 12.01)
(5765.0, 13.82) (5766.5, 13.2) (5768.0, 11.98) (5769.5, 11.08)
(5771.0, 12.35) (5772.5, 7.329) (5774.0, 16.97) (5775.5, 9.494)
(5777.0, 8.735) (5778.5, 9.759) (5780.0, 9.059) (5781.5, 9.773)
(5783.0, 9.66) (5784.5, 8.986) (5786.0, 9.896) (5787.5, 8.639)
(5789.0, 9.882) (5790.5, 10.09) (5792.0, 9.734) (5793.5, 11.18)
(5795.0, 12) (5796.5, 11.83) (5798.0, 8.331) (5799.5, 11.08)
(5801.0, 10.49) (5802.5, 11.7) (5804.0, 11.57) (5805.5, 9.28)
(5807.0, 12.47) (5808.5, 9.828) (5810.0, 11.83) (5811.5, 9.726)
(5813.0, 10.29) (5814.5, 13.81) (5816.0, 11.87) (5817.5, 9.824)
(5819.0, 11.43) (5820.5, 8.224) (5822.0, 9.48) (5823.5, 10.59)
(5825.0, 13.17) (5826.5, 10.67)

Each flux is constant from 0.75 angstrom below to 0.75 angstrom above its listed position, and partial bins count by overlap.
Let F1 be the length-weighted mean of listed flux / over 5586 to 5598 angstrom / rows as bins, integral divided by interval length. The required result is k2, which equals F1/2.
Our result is 5.00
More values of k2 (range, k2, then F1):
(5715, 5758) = 5.41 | 10.8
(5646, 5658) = 5.30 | 10.6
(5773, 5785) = 5.13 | 10.3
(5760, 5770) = 6.03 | 12.1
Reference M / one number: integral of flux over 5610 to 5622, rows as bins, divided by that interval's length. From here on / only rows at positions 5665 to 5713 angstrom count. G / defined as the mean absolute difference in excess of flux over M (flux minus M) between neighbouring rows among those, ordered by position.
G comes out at 1.85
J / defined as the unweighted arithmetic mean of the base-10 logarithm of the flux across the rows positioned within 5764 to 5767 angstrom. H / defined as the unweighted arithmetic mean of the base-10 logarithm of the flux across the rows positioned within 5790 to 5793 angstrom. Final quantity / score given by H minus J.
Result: -0.13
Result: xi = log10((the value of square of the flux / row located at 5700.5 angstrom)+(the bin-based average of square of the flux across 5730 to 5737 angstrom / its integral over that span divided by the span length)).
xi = 2.19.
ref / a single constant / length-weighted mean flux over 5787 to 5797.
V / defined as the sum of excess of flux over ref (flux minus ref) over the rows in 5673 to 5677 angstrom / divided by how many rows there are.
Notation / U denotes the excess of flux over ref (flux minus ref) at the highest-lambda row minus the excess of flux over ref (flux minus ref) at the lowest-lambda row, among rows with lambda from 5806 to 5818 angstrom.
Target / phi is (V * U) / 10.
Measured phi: 0.37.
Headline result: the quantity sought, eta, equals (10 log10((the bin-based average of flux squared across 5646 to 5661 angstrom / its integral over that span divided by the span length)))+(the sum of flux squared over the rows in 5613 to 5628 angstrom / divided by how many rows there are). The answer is 133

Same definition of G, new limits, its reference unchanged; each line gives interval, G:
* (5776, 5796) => 0.79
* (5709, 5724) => 2.25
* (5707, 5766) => 2.09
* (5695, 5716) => 1.73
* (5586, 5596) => 1.91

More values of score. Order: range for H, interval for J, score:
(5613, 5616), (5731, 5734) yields -0.02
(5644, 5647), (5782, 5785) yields 0.09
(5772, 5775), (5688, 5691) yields 0.04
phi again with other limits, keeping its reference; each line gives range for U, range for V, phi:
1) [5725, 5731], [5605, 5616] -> 0.05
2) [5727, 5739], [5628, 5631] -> 0.04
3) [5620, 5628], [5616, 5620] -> -0.50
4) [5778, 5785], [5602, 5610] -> 0.04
